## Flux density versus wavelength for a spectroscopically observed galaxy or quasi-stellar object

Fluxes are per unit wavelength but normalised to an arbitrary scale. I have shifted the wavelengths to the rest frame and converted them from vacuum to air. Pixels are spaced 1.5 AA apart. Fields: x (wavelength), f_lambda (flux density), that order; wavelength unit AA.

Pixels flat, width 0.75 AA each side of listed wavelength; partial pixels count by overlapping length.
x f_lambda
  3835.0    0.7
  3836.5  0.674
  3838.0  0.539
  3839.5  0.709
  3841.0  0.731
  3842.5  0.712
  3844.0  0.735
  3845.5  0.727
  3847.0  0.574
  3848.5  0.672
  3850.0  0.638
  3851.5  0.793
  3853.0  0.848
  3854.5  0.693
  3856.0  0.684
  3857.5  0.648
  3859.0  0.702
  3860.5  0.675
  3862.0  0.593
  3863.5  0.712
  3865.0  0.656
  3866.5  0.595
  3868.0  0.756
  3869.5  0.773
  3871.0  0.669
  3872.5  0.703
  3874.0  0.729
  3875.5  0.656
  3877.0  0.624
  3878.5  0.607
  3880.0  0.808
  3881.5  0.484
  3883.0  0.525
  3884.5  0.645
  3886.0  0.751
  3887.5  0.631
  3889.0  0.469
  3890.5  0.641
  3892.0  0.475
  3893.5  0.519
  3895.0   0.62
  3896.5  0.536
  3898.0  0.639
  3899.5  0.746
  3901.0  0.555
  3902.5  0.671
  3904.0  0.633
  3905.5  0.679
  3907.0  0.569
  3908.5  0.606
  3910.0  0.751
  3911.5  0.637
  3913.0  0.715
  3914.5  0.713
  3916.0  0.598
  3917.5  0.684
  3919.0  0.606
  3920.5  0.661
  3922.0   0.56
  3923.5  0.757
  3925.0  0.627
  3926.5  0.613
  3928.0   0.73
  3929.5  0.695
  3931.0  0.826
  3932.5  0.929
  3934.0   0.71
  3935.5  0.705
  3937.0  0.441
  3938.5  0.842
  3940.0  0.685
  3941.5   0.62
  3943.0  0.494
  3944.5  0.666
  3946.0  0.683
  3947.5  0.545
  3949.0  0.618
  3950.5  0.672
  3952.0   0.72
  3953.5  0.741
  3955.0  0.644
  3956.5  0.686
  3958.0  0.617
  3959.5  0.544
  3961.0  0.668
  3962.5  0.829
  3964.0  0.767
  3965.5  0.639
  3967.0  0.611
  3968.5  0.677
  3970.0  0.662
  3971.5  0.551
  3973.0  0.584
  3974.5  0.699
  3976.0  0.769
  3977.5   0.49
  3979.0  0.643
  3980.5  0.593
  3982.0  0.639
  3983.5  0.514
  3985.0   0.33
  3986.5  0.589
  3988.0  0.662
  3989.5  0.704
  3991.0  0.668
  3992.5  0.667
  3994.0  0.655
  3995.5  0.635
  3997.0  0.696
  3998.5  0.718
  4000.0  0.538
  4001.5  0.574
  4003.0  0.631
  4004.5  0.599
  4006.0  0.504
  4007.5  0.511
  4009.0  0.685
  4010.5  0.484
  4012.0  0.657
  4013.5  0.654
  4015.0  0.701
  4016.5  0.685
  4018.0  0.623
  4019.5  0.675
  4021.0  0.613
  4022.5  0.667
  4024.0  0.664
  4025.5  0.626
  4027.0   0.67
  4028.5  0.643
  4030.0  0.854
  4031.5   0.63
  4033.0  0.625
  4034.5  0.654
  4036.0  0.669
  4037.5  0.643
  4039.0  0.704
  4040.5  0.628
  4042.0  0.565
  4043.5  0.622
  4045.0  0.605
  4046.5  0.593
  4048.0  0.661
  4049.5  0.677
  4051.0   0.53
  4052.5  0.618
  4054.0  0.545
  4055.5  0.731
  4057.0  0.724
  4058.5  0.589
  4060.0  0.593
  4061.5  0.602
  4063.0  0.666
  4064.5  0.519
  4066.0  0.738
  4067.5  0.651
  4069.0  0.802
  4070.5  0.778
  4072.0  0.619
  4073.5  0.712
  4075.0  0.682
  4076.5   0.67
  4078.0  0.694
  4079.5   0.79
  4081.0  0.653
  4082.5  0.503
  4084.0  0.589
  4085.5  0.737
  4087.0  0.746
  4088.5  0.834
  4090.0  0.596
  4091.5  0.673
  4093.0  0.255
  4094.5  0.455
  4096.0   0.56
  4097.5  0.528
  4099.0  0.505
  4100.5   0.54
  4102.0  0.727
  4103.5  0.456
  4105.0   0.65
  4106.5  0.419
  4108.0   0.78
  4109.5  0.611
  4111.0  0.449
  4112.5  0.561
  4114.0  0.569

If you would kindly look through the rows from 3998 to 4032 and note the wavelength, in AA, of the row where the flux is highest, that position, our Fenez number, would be 4030.0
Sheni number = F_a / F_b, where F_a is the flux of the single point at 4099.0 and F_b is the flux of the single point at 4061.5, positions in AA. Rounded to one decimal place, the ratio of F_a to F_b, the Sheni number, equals 0.8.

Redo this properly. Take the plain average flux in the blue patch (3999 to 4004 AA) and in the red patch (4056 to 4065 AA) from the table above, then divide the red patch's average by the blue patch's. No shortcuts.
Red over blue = 1.06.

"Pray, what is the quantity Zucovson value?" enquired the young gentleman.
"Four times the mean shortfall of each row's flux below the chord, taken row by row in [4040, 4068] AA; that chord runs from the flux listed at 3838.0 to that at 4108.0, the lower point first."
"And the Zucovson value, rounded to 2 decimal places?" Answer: 0.43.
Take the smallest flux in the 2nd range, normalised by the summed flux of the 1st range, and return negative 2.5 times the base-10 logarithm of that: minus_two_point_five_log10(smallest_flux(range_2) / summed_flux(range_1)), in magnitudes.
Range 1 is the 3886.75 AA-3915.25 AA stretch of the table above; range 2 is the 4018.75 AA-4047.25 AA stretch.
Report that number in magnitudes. 3.30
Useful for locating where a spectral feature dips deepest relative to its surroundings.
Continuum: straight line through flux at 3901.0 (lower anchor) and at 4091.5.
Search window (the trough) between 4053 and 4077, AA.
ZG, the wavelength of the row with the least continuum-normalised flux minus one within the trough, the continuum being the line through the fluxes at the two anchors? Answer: 4064.5 AA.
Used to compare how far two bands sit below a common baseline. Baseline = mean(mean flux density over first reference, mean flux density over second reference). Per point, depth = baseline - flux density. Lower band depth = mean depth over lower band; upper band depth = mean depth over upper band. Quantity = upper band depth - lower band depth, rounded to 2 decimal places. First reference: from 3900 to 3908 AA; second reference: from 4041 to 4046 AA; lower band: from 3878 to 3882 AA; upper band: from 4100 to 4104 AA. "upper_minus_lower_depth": 0.06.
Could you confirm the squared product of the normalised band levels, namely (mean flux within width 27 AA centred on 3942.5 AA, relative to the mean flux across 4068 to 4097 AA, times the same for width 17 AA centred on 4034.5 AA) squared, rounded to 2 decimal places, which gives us 1.14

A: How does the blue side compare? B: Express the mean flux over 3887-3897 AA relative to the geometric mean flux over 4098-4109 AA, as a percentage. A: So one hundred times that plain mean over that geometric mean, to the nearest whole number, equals 98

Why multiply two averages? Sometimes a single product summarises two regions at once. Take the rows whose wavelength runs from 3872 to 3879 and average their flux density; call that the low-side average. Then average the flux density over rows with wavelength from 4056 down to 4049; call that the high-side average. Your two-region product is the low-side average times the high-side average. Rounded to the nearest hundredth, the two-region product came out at 0.41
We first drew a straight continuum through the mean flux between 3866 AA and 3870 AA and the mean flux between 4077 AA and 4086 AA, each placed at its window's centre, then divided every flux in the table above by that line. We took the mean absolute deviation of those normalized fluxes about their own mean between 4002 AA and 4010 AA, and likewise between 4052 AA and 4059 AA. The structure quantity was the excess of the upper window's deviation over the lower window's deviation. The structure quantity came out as 0.01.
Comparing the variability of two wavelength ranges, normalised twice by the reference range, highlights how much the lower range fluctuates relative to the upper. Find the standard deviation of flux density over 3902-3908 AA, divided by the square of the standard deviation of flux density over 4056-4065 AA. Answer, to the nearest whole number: 10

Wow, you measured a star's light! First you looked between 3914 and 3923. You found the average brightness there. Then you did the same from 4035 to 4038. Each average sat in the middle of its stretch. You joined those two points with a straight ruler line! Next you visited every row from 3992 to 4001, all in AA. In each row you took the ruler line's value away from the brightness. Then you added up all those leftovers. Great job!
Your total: 0.01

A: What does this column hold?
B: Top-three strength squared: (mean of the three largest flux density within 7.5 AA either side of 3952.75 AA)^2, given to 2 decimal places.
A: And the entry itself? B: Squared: 0.51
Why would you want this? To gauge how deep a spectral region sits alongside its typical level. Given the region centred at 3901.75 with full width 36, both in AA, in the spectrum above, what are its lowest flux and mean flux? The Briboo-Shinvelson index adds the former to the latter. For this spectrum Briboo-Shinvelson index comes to 1.10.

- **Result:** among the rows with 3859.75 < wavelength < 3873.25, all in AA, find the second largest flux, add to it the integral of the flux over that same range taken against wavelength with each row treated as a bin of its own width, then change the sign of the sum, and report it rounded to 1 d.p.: -10.0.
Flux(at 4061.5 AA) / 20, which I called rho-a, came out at 0.0301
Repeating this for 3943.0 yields 0.0247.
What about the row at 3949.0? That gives 0.0309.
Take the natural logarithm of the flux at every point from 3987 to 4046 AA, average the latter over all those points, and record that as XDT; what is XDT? -0.450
